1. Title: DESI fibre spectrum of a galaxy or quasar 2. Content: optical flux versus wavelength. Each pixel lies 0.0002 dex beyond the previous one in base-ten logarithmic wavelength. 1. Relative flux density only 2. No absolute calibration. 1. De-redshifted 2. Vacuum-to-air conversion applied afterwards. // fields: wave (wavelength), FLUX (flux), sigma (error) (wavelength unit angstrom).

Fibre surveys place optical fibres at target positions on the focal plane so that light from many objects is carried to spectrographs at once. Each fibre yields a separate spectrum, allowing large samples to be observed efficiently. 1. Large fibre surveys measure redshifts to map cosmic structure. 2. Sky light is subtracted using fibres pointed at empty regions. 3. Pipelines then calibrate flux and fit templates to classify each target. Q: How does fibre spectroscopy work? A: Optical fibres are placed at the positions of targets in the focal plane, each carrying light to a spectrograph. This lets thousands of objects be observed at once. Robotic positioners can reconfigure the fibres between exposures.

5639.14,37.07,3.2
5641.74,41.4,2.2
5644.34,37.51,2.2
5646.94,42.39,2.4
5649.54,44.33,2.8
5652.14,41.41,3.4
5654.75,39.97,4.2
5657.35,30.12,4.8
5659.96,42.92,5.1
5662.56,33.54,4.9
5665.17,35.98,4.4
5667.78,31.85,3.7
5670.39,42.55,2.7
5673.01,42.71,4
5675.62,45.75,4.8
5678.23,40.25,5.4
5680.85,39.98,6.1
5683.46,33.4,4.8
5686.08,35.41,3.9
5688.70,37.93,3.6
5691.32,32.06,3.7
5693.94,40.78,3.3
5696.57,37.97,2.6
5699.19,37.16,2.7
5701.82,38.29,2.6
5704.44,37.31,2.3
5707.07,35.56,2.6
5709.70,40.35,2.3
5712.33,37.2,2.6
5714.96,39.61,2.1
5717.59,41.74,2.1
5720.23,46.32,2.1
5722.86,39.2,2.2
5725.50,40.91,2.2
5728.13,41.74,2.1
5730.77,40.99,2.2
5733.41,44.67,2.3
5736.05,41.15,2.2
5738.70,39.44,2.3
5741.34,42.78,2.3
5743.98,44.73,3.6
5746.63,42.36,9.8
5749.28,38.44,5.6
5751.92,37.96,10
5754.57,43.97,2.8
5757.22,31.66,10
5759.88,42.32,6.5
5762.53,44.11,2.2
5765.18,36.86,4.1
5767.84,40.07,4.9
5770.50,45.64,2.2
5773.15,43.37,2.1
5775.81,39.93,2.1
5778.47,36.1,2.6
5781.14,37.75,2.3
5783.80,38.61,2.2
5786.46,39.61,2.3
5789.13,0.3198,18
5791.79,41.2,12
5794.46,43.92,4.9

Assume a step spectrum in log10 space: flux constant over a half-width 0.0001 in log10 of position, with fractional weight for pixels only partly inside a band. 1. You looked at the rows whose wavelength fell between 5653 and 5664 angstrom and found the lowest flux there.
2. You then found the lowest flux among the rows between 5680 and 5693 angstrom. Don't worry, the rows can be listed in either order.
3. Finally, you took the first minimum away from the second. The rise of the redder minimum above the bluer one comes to 1.9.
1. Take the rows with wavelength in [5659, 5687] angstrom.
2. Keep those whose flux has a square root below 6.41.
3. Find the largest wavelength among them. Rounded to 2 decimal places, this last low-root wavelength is 5686.08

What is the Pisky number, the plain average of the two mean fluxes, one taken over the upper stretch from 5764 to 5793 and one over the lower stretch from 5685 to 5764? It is 38.1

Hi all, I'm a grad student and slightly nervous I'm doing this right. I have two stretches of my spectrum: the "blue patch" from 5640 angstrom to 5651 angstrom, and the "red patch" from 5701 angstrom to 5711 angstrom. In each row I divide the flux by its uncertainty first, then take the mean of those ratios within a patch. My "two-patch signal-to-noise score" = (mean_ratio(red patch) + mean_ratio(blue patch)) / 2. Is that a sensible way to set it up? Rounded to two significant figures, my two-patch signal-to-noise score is 16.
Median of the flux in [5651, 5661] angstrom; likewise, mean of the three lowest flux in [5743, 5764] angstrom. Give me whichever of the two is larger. 40.7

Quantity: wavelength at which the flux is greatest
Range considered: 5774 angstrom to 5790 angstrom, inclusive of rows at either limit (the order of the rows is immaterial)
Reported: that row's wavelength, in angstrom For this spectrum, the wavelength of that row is 5775.81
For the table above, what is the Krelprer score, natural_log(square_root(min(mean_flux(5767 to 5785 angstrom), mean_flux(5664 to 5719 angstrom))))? 1.82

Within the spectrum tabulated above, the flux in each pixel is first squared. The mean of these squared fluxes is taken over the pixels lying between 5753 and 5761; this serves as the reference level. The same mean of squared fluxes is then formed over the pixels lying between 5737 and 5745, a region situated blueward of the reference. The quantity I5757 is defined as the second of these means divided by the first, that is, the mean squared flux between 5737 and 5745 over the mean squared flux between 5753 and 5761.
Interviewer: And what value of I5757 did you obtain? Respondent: 1.14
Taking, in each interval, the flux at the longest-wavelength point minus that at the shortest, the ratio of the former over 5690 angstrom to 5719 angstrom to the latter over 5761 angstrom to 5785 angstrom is -2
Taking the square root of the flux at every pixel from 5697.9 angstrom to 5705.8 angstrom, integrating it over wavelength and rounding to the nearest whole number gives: 48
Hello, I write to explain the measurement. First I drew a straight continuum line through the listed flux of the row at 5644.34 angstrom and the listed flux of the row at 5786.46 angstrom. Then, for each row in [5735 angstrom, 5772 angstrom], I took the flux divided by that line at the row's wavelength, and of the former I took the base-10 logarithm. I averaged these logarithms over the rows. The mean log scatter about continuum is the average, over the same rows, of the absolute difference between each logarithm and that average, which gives 0.032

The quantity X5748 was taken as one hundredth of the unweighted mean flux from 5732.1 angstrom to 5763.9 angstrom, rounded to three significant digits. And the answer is 0.411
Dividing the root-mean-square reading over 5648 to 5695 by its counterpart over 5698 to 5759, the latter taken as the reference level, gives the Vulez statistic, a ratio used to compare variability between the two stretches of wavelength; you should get 0.96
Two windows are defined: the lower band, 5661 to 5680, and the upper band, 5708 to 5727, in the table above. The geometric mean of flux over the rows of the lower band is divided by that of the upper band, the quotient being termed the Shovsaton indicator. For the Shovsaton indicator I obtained 0.95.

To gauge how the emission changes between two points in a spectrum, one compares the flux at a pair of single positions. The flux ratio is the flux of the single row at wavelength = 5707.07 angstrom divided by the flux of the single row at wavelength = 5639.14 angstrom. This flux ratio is 0.96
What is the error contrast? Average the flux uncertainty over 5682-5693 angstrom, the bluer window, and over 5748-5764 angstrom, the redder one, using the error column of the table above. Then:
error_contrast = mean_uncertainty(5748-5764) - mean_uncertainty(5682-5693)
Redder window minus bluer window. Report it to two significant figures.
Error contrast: 2.2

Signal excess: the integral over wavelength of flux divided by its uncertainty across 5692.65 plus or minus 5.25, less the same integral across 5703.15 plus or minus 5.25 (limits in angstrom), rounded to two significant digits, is -32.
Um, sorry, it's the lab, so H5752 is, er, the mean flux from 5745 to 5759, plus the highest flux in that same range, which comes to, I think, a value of 83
